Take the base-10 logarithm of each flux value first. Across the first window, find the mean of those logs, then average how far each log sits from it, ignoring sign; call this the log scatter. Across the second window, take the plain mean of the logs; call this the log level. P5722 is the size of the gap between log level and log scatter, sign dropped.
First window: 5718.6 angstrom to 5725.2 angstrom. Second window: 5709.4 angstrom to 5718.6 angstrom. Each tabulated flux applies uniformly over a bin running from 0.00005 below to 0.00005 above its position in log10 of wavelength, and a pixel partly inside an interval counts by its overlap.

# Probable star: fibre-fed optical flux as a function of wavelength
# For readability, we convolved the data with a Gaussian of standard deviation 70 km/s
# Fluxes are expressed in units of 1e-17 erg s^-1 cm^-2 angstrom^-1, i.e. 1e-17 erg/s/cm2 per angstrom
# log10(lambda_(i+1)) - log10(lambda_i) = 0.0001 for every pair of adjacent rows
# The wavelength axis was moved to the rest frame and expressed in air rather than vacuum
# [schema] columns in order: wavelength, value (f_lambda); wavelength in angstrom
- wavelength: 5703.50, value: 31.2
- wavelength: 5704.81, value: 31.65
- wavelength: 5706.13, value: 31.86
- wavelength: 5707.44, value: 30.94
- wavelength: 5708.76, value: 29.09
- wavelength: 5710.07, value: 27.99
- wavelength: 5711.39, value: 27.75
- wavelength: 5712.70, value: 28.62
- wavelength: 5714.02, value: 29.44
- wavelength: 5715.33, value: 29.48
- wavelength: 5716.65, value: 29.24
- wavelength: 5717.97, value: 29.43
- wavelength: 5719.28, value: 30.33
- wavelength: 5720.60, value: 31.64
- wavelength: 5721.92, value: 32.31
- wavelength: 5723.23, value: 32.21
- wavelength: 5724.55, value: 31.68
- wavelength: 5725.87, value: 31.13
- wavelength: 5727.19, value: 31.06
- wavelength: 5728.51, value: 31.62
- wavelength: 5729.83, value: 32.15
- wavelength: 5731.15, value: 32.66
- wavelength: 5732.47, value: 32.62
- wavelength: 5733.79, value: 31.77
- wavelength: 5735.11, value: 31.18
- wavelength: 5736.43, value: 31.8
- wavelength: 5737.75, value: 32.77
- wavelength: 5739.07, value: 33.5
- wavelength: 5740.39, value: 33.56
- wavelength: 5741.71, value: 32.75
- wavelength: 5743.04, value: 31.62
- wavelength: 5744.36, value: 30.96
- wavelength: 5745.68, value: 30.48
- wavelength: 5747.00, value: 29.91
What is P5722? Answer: 1.45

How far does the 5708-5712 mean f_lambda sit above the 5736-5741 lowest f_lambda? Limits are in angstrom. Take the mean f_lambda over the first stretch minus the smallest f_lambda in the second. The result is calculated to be -3.5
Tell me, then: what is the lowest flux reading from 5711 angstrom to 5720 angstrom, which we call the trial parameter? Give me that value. 27.75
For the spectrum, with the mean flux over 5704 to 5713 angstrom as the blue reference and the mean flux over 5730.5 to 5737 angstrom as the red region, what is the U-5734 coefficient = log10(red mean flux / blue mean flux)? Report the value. 0.032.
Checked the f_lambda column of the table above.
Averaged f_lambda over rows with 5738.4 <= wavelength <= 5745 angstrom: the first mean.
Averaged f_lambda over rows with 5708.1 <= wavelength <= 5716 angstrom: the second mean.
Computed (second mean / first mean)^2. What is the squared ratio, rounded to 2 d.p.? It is 0.78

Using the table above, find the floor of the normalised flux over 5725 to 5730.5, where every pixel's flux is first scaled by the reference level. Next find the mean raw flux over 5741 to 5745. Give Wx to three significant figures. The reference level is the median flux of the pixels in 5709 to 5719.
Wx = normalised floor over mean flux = 0.0334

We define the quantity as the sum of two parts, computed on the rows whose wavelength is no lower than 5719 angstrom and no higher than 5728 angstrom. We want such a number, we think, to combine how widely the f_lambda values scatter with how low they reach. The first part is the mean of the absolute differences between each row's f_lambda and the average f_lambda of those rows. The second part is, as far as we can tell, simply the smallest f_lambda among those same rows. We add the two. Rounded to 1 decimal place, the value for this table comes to 30.9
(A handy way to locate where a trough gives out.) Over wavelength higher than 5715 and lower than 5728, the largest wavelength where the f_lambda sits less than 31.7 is 5727.19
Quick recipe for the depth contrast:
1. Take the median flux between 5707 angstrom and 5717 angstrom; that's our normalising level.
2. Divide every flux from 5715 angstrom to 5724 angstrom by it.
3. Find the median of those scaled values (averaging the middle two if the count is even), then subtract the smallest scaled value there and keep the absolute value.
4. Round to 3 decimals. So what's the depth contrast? 0.037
